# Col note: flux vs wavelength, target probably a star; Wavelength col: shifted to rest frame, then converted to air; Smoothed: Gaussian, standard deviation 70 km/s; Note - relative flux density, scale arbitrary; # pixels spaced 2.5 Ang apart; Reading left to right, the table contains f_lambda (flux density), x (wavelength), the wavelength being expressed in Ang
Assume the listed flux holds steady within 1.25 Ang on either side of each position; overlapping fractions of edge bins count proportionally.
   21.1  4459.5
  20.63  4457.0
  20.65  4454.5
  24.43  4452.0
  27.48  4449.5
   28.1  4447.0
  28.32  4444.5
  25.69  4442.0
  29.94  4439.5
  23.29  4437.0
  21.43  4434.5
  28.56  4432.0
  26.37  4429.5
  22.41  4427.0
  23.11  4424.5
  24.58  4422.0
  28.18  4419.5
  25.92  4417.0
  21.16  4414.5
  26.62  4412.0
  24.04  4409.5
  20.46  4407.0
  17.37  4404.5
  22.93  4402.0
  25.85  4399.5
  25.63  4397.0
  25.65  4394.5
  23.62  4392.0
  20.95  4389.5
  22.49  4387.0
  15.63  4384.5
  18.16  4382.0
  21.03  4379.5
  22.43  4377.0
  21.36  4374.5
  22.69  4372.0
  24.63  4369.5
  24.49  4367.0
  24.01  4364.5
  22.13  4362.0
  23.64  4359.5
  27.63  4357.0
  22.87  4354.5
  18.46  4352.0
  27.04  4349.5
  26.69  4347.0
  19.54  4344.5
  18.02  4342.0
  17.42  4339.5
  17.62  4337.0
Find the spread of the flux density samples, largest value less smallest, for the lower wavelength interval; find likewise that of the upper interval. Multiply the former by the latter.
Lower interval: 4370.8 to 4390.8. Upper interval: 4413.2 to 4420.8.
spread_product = 50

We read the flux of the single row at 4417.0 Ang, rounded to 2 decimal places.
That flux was 25.92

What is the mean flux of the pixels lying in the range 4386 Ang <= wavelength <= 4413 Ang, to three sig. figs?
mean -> 23.2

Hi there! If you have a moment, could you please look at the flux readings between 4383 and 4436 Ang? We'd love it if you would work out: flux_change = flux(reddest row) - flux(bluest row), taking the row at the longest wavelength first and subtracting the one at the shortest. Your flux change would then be 5.8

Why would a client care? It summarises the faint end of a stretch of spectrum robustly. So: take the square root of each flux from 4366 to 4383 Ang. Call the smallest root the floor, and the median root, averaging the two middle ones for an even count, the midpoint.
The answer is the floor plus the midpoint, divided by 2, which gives 4.50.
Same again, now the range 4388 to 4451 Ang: 4.62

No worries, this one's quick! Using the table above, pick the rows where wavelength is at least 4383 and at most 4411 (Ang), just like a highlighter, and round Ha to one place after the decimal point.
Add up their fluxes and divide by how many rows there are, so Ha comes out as 22.2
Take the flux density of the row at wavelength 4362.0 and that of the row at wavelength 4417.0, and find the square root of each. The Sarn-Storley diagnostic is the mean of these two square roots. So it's 4.90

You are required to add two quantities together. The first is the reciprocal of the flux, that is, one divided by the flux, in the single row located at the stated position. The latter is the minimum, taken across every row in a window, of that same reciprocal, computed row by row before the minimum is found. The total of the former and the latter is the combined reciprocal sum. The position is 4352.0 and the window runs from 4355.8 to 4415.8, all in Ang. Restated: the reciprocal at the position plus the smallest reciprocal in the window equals 0.090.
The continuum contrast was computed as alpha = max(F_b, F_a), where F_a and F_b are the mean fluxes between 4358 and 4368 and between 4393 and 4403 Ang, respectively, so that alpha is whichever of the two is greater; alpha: 25.0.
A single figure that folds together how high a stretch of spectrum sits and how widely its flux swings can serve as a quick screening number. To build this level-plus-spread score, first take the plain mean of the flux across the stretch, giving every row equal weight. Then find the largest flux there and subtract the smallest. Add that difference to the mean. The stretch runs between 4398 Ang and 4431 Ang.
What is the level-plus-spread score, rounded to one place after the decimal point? 34.6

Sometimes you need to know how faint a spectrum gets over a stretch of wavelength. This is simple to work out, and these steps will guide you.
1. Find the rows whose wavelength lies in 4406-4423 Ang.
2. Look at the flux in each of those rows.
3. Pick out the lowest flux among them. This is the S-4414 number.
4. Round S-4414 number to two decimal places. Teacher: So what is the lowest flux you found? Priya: 20.46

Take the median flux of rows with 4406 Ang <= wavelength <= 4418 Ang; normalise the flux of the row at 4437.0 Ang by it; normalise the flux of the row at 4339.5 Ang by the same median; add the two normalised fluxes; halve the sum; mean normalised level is 0.847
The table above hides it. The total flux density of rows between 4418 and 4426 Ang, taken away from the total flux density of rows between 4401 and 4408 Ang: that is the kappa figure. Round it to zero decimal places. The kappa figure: -15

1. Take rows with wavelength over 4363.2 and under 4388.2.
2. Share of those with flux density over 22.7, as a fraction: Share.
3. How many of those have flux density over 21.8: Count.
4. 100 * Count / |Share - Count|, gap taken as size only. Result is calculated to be 105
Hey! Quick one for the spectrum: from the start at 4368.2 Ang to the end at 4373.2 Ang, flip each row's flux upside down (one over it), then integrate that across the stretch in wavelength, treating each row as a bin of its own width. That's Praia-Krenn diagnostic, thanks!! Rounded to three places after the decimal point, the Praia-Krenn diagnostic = 0.212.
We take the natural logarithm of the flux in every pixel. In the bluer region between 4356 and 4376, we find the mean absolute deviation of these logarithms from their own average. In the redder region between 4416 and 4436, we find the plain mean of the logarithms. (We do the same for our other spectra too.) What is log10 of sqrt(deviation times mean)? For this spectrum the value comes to -0.37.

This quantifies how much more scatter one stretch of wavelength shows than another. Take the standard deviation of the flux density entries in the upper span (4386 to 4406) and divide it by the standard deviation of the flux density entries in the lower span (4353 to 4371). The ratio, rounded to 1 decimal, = 1.7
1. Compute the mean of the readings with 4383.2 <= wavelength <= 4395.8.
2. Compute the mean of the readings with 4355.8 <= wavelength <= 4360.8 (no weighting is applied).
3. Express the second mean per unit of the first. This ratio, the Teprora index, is 1.18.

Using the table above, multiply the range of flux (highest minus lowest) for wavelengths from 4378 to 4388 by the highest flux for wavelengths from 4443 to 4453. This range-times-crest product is 194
